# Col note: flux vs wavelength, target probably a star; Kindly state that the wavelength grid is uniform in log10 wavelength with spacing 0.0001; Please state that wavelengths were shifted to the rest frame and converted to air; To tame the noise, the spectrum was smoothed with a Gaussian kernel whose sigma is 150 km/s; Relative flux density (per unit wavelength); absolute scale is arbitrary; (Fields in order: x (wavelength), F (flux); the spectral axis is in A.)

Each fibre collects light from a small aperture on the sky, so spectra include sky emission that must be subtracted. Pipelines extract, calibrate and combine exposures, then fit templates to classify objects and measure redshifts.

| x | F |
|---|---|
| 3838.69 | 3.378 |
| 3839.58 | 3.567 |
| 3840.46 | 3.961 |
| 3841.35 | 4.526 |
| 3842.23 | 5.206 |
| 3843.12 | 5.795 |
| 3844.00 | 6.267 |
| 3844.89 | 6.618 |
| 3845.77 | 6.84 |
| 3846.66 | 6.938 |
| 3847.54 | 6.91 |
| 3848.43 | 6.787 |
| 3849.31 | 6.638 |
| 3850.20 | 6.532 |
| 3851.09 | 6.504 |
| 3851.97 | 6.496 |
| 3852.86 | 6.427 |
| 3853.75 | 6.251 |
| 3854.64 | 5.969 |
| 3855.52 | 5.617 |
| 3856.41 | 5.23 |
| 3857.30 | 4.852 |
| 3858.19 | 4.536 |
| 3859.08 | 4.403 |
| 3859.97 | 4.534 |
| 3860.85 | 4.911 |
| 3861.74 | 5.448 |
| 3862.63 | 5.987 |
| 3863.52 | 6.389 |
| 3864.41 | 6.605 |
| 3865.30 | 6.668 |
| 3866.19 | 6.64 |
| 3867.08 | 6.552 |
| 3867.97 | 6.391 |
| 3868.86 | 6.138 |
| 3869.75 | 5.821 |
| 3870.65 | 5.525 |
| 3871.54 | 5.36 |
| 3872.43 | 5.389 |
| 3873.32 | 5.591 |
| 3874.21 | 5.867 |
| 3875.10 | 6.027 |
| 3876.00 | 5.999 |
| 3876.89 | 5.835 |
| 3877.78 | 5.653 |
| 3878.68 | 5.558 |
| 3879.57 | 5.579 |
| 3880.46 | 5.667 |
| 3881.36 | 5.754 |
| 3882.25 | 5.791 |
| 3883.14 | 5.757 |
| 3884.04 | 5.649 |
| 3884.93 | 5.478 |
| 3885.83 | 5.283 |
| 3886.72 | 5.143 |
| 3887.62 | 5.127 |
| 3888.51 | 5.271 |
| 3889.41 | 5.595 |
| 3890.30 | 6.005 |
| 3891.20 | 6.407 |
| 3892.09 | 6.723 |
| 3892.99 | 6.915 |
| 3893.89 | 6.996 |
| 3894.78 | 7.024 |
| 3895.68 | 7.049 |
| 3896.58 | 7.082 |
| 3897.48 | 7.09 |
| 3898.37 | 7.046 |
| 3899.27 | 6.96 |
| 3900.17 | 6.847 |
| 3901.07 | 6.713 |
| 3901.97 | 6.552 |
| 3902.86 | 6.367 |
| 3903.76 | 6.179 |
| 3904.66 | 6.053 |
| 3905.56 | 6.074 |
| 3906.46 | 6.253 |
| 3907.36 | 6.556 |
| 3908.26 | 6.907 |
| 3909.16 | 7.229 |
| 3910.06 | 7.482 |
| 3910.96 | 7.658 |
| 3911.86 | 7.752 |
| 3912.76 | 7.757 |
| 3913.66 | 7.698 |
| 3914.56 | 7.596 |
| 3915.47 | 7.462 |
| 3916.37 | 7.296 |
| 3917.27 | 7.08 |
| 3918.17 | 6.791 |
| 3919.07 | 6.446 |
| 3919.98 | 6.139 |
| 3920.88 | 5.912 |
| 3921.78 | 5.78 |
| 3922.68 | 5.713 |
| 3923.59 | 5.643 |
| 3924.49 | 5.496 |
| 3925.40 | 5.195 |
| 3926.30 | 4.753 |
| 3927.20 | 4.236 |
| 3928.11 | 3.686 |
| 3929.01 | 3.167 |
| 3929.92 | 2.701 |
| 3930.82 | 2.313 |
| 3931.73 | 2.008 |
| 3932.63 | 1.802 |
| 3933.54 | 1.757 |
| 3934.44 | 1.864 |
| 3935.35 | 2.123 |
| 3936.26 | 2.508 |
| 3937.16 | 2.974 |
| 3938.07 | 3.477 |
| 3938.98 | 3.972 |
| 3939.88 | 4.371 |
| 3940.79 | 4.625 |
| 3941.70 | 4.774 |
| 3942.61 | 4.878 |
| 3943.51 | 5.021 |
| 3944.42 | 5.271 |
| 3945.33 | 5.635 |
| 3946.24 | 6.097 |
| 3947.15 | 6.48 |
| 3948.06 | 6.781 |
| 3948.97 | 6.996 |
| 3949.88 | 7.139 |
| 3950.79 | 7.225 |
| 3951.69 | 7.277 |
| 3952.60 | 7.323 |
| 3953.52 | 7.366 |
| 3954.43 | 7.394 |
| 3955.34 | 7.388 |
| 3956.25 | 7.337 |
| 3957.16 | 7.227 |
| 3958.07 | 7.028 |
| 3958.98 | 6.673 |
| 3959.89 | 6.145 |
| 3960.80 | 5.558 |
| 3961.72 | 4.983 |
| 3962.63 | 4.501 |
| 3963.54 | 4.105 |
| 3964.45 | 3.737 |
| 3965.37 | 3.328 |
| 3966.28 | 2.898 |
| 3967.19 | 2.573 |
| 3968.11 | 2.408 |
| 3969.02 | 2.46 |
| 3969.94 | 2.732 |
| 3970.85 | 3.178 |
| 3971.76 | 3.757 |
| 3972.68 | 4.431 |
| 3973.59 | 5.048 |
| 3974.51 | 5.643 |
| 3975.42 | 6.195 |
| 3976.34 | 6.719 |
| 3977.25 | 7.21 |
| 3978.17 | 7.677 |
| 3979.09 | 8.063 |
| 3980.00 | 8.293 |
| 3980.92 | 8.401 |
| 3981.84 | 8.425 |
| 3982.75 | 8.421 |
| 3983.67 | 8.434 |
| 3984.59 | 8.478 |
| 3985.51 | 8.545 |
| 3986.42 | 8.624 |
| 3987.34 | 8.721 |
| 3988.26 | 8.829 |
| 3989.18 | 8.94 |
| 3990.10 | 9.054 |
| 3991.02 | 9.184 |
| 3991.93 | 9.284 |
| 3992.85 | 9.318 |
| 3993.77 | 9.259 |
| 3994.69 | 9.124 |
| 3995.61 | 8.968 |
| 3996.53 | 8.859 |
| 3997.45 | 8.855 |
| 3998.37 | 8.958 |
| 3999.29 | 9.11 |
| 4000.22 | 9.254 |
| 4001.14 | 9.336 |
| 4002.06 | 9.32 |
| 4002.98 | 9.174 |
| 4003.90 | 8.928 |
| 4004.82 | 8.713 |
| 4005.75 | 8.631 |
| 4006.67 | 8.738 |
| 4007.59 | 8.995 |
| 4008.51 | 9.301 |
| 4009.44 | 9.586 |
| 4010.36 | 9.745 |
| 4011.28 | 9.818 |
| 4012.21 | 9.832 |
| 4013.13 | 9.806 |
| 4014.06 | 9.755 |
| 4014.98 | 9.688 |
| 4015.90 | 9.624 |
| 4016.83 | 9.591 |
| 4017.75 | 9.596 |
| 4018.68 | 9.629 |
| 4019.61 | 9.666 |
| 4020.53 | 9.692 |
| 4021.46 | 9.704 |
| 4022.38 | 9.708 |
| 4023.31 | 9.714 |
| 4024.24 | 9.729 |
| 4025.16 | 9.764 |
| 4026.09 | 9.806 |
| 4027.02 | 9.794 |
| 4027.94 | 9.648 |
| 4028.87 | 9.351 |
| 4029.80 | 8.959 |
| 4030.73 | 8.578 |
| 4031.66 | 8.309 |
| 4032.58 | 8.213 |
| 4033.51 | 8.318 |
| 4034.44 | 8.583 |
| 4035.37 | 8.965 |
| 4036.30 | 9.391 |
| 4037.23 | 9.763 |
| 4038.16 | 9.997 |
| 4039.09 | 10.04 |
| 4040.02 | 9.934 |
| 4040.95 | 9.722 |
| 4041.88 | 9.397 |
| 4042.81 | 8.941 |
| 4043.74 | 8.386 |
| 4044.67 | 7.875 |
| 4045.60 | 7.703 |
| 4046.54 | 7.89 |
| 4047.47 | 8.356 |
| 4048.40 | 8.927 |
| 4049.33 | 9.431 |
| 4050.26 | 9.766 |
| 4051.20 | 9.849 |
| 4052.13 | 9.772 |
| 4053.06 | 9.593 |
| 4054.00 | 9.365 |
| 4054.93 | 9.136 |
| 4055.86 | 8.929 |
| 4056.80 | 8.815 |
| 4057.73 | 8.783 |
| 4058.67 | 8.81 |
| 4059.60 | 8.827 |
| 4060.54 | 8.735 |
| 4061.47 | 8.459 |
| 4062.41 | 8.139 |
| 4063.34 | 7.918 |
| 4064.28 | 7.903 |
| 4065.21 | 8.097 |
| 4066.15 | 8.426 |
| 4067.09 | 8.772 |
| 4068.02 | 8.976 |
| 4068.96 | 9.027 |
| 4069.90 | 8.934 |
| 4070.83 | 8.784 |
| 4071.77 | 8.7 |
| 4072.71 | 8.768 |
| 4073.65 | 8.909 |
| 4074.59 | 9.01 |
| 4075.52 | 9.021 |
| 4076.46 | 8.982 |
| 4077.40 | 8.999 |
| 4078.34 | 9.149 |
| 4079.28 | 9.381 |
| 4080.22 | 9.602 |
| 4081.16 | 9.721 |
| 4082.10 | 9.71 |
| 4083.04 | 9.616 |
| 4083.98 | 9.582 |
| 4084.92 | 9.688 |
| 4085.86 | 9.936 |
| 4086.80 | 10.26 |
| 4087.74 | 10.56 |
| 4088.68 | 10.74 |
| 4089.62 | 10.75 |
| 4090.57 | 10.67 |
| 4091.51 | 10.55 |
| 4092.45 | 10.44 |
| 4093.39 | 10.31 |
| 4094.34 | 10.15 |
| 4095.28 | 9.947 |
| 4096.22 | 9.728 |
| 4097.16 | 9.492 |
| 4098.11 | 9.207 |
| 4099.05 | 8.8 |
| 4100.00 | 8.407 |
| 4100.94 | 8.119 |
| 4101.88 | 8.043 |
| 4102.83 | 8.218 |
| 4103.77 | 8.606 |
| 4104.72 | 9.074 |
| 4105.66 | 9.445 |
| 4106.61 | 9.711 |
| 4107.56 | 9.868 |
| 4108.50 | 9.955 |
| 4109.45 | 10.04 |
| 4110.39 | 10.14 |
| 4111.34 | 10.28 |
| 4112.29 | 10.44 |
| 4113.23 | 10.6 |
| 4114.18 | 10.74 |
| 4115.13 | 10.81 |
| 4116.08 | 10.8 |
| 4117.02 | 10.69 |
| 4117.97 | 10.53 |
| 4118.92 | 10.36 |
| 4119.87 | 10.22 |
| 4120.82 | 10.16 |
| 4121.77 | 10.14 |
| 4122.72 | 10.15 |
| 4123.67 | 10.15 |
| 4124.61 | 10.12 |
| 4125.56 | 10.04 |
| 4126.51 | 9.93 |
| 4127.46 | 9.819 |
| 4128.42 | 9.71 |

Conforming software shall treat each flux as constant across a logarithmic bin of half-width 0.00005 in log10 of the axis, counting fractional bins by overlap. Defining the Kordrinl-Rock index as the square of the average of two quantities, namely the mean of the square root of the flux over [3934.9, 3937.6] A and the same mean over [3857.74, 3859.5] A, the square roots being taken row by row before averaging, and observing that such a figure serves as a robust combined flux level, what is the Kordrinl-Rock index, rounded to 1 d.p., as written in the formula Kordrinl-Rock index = 3.4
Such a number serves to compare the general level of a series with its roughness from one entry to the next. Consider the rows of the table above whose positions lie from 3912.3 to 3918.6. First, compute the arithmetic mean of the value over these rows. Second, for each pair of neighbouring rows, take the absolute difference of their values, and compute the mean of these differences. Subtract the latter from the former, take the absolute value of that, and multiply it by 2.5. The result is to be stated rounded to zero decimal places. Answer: 18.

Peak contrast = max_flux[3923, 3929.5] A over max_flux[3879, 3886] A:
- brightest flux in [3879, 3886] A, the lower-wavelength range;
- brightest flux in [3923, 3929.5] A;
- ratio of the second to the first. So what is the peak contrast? 1.0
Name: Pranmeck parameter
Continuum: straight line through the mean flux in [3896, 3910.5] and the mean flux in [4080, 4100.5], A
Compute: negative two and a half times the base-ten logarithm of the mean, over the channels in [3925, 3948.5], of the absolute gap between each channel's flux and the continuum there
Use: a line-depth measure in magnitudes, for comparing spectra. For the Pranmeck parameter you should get -1.3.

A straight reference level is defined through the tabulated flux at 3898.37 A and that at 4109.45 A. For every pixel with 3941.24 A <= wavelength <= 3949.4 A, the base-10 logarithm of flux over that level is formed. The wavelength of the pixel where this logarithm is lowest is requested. 3941.70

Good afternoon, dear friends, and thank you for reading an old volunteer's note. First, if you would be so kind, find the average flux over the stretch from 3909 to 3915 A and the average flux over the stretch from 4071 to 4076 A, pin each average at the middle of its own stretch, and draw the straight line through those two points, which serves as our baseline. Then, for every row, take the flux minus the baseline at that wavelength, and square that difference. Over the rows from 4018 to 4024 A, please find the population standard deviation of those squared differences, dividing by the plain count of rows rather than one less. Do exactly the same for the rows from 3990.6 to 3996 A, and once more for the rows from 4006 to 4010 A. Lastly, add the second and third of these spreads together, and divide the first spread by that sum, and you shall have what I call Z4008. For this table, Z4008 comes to 0.06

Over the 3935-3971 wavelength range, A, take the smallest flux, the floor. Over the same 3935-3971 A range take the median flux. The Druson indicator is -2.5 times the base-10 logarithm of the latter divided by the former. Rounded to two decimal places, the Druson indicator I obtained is -0.93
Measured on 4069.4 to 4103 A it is -0.18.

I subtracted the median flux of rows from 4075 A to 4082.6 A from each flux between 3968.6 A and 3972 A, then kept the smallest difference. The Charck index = -6.8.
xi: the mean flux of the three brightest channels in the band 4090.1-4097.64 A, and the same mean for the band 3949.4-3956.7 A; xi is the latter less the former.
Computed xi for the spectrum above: -3.2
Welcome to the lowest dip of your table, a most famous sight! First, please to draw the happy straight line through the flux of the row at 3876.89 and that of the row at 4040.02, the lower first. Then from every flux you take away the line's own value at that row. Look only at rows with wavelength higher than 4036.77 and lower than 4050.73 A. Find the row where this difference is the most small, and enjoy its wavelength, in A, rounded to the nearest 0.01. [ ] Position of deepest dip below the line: 4045.60 A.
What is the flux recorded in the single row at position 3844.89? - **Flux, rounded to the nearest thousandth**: 6.618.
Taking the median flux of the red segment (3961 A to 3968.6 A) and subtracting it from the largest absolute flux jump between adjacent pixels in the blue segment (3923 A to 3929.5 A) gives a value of -3.0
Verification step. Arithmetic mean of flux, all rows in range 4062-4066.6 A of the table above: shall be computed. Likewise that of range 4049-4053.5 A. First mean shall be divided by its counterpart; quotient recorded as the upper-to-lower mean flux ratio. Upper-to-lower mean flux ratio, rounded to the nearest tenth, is 0.8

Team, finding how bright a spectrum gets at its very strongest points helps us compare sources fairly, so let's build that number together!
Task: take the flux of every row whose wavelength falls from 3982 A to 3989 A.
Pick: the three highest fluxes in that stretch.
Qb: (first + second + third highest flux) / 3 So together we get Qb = 8.7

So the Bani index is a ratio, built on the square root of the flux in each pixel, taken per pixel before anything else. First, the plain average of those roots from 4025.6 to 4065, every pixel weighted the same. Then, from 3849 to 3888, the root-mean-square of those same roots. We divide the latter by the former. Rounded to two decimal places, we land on 0.80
